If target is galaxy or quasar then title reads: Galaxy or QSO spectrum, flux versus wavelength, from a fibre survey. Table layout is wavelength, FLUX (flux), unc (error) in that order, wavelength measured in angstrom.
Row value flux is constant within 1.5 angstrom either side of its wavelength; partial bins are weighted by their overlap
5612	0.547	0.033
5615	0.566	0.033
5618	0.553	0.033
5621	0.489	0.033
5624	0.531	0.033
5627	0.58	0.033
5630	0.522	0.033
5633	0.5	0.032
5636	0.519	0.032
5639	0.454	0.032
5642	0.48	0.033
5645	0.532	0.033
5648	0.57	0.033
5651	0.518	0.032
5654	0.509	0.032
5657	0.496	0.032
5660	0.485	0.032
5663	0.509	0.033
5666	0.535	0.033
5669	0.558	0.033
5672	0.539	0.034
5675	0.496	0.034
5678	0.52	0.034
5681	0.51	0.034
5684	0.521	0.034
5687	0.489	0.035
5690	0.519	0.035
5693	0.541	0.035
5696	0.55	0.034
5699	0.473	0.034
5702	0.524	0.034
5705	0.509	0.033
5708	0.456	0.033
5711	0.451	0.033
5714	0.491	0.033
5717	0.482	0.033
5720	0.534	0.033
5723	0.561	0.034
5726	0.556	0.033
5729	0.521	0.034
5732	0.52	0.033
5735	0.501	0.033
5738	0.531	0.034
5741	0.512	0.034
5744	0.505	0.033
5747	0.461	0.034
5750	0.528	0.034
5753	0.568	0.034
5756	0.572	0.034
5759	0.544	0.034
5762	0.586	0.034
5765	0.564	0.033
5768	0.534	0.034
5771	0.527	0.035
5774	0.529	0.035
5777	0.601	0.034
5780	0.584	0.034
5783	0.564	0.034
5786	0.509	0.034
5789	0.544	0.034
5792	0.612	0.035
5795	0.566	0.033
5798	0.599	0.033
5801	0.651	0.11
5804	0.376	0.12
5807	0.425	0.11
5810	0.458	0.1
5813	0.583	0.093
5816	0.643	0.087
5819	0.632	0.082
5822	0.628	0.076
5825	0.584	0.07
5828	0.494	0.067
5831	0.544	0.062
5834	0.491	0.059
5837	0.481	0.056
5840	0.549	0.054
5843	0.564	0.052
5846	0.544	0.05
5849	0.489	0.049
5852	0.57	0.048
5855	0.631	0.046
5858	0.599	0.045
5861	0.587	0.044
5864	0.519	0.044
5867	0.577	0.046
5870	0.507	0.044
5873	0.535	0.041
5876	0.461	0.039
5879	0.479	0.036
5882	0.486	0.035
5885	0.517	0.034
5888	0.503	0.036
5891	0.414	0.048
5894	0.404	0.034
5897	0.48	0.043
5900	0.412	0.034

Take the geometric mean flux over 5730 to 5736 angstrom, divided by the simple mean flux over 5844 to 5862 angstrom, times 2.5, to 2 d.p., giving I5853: 2.24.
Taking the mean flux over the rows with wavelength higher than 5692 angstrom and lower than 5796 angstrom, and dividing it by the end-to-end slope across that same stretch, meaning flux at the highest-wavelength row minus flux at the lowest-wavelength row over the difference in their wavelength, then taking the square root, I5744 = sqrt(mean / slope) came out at 47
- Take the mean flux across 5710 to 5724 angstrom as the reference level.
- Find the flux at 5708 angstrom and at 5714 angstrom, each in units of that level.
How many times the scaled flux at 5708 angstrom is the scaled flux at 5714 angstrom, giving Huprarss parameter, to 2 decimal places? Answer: 1.08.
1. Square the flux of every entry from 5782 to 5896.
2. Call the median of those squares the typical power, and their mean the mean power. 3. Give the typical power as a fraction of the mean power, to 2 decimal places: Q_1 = 1.02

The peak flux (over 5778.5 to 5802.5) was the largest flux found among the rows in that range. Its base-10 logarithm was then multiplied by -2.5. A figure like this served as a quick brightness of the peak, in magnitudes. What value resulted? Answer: 0.466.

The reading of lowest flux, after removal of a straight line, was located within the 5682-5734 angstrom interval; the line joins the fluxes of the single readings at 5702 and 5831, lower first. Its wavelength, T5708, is 5711 angstrom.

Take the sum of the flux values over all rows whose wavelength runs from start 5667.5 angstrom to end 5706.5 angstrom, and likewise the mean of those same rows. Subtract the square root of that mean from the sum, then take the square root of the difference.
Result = 2.46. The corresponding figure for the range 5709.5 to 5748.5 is 2.43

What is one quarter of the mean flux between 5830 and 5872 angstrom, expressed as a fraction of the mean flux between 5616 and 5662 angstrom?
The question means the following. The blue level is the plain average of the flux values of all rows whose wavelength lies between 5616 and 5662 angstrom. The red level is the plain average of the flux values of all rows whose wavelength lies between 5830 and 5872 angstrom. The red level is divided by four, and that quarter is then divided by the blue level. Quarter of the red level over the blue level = 0.265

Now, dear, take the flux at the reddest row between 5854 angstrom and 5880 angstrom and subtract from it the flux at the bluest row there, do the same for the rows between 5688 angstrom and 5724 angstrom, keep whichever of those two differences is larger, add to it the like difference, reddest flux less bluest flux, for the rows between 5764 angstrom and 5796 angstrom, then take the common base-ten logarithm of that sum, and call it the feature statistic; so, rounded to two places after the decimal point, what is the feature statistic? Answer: -1.36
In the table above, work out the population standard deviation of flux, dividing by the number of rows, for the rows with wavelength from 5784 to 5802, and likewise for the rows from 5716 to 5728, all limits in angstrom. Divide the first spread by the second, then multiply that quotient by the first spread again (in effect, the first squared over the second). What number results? 0.069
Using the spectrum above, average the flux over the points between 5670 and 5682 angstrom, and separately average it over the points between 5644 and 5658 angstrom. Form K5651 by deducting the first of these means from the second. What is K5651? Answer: 0.01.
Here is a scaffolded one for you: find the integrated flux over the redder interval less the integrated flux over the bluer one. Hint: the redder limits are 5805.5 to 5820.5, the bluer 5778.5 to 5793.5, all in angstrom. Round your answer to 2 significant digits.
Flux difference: -0.22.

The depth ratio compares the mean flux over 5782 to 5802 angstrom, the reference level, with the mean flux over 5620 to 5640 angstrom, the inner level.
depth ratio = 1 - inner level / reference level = 0.11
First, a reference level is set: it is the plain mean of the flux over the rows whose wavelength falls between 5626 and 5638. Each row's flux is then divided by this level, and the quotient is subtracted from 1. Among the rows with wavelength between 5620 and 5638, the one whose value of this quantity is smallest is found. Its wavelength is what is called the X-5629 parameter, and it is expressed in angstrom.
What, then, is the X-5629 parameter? 5627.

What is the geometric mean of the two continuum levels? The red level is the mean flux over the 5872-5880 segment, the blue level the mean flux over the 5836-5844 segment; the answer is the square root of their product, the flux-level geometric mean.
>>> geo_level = 0.511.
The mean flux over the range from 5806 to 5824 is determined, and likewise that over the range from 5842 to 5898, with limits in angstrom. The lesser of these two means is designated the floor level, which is 0.519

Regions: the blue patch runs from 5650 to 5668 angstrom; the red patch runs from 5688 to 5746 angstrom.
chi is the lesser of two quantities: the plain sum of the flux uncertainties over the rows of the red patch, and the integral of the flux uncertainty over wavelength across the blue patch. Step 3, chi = 0.58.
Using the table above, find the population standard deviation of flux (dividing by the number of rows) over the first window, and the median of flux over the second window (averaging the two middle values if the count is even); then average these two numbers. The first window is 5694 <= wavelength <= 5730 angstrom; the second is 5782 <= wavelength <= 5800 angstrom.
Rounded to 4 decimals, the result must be 0.3008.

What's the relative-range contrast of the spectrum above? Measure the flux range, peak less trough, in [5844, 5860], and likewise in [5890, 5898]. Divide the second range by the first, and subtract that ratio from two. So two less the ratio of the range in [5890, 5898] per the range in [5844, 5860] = 1.5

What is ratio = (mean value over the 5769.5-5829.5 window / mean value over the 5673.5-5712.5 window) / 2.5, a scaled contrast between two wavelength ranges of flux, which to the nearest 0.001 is 0.440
